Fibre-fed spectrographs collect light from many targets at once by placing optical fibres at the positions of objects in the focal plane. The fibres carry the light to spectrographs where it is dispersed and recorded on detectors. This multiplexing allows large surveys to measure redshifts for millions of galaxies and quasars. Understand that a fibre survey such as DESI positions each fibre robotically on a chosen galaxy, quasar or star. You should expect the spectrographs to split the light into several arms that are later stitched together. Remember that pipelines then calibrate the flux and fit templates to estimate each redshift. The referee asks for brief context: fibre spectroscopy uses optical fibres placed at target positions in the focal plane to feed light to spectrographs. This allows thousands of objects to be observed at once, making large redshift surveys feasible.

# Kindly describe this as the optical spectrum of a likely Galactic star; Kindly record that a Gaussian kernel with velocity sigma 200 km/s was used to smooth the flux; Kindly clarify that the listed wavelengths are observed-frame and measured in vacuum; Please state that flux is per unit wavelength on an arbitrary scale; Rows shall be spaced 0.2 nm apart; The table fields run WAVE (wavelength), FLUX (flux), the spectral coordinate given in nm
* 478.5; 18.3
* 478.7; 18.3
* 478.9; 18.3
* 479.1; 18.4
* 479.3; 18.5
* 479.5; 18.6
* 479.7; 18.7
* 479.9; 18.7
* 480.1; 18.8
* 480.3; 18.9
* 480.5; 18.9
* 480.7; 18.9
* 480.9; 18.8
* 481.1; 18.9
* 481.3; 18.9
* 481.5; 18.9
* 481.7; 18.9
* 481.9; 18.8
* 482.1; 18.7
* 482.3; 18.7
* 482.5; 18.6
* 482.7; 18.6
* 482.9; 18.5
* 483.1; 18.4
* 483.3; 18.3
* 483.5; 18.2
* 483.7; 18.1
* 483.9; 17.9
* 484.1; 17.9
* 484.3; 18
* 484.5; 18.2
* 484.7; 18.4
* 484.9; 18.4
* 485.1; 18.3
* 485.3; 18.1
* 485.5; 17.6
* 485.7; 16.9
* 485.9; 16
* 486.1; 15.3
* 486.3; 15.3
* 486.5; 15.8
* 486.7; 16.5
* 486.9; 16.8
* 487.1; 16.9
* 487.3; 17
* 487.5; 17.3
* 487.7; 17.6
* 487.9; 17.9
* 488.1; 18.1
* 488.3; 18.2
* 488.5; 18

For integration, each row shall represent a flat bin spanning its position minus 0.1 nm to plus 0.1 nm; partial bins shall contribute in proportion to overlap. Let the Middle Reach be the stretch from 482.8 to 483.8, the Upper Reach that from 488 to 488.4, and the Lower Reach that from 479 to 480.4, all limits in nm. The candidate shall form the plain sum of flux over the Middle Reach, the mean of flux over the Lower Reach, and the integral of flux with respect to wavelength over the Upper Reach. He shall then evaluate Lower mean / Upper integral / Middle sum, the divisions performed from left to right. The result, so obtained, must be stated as 0.028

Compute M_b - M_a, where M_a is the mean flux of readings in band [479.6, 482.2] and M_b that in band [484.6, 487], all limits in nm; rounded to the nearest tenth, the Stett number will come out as -1.9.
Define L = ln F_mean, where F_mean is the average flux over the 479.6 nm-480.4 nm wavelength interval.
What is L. 2.933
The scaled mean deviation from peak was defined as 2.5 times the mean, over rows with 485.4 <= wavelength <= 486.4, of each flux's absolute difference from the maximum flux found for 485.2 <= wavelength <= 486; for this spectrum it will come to 4.7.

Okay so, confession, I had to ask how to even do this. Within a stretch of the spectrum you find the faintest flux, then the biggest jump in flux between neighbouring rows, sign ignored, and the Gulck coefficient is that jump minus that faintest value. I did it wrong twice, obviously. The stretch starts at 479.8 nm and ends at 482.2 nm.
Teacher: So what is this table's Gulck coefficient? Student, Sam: -18.6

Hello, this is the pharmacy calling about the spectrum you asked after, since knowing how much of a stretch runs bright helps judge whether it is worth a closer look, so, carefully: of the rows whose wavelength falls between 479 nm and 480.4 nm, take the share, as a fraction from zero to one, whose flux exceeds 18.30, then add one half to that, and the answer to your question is 1.5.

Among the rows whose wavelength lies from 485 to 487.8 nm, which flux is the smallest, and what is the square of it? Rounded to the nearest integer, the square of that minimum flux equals 234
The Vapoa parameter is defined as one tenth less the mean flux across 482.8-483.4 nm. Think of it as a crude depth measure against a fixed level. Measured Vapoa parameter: -18.3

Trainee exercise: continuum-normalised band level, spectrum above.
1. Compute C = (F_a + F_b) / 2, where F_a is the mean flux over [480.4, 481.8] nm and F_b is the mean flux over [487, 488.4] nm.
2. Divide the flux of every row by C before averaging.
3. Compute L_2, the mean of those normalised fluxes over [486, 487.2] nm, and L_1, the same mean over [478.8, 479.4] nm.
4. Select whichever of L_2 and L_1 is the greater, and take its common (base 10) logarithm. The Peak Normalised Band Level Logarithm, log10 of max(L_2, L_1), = 0.0041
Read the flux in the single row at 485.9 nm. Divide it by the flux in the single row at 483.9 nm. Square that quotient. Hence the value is 0.80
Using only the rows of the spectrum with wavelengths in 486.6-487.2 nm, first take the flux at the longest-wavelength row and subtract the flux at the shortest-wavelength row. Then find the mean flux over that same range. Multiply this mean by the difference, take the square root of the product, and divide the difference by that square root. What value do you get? 0.155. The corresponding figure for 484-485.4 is 0.105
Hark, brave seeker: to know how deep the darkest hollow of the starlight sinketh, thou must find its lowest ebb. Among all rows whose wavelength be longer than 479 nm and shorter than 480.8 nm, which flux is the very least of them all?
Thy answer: 18.4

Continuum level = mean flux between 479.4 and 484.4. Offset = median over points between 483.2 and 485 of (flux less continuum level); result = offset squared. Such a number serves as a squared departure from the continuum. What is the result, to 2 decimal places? 0.15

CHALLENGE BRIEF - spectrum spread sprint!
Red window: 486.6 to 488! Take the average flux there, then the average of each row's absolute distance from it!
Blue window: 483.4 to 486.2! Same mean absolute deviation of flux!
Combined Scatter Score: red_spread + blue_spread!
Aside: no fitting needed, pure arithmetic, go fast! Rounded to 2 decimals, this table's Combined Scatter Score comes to 1.09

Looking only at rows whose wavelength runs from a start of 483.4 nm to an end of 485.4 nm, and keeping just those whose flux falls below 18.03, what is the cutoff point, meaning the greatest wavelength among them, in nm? 484.3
